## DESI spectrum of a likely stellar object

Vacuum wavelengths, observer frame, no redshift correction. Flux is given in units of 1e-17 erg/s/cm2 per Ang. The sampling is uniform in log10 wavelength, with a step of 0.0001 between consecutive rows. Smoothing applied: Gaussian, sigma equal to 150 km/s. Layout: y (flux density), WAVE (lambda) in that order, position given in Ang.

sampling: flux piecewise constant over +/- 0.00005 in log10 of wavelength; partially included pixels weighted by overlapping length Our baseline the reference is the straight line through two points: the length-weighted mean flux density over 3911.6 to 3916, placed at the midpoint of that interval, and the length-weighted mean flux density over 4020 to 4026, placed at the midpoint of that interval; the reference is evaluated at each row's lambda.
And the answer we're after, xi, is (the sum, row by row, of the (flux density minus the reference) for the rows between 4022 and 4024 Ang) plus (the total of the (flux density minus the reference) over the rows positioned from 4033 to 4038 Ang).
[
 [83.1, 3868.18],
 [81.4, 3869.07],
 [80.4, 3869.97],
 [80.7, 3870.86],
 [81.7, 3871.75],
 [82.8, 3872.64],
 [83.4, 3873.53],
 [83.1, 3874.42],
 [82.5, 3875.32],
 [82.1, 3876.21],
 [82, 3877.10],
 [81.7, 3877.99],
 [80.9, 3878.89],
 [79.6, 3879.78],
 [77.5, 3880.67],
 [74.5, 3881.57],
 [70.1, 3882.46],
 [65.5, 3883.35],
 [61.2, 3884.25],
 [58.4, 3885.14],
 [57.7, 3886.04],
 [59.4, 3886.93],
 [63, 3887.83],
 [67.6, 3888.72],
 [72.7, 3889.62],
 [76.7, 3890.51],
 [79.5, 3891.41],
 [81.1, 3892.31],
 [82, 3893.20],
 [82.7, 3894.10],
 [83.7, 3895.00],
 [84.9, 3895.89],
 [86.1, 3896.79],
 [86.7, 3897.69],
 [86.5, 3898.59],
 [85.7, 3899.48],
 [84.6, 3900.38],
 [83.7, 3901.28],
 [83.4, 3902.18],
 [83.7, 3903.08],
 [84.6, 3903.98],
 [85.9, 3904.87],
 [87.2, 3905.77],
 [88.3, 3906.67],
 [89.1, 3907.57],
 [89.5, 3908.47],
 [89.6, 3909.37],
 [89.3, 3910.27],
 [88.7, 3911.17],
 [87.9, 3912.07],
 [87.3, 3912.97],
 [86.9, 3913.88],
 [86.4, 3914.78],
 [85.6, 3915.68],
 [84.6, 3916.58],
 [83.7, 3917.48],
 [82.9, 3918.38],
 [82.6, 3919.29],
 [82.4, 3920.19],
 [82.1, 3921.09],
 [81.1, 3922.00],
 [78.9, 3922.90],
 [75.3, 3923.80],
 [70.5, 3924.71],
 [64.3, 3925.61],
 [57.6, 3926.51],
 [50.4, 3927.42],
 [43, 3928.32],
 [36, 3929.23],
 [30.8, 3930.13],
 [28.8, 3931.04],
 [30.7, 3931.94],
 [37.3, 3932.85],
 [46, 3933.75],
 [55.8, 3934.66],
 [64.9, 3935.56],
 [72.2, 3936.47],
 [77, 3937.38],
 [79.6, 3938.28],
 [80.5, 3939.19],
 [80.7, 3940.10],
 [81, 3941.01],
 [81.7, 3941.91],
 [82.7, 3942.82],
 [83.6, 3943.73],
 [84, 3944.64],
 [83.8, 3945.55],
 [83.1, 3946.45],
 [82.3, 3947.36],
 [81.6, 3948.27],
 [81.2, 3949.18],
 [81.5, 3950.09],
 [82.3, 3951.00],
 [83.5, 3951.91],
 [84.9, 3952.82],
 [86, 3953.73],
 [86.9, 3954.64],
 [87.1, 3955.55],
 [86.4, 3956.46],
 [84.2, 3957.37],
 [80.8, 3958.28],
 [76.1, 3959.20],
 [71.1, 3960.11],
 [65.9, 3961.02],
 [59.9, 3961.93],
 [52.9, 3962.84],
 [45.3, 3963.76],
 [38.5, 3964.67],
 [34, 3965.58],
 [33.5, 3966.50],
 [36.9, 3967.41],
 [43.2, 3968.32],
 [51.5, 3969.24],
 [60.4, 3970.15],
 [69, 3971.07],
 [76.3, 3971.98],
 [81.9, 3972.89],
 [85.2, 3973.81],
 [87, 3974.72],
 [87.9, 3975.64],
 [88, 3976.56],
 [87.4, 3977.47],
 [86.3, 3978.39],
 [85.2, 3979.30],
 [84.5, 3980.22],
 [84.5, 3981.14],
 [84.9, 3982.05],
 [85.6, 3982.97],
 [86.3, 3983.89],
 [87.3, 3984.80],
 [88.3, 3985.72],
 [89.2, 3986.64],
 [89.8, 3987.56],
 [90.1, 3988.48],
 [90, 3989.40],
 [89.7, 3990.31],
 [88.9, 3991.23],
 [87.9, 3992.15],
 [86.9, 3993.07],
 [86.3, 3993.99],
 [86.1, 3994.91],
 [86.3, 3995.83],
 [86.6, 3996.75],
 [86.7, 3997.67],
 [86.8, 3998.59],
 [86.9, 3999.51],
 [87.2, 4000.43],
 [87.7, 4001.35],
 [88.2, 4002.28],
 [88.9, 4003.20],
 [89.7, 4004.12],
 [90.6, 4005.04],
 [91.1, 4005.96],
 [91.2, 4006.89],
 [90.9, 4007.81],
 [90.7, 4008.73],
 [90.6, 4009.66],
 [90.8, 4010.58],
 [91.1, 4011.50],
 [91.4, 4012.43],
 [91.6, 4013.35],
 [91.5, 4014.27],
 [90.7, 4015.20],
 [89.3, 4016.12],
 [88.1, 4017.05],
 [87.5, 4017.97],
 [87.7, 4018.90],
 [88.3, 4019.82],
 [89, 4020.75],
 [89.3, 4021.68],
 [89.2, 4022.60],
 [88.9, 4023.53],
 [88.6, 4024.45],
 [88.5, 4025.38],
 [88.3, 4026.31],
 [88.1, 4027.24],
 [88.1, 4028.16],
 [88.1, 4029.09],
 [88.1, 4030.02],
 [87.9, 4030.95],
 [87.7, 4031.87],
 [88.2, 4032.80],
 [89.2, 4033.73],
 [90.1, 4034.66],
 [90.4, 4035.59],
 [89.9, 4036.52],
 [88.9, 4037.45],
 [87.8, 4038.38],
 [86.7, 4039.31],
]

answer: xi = 4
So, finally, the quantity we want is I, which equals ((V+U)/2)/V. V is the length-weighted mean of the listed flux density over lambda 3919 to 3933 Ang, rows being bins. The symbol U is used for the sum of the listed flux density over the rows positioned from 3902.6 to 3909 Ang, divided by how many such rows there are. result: 1.24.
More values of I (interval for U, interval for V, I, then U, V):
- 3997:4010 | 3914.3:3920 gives 1.03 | 89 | 84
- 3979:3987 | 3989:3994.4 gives 0.99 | 86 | 88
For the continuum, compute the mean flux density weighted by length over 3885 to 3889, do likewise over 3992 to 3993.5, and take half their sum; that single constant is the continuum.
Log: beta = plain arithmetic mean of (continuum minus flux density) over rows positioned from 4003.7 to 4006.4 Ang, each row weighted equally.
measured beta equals -16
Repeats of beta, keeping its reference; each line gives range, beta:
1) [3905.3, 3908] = -14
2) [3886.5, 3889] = 11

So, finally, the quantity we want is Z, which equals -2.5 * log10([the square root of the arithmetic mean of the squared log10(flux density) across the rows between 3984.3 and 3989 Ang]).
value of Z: -0.725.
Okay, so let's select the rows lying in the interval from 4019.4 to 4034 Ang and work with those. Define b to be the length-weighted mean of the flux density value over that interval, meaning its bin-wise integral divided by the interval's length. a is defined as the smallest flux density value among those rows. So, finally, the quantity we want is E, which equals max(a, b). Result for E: 88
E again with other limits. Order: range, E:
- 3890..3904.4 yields 83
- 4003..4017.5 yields 91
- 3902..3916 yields 87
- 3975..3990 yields 87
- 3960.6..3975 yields 57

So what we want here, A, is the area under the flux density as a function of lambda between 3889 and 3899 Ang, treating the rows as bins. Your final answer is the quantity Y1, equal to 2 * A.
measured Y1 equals 1635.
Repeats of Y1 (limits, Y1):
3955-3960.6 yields 907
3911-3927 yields 2568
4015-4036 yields 3723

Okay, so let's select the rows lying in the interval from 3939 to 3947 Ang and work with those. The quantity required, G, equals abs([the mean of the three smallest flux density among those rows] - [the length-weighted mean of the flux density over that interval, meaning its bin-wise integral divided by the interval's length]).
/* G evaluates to 1.7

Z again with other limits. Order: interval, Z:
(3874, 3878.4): -0.706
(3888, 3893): -0.684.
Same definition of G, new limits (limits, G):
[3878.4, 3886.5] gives 10.4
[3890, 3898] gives 3.3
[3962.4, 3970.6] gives 9.2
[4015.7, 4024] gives 0.8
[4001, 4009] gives 1.6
